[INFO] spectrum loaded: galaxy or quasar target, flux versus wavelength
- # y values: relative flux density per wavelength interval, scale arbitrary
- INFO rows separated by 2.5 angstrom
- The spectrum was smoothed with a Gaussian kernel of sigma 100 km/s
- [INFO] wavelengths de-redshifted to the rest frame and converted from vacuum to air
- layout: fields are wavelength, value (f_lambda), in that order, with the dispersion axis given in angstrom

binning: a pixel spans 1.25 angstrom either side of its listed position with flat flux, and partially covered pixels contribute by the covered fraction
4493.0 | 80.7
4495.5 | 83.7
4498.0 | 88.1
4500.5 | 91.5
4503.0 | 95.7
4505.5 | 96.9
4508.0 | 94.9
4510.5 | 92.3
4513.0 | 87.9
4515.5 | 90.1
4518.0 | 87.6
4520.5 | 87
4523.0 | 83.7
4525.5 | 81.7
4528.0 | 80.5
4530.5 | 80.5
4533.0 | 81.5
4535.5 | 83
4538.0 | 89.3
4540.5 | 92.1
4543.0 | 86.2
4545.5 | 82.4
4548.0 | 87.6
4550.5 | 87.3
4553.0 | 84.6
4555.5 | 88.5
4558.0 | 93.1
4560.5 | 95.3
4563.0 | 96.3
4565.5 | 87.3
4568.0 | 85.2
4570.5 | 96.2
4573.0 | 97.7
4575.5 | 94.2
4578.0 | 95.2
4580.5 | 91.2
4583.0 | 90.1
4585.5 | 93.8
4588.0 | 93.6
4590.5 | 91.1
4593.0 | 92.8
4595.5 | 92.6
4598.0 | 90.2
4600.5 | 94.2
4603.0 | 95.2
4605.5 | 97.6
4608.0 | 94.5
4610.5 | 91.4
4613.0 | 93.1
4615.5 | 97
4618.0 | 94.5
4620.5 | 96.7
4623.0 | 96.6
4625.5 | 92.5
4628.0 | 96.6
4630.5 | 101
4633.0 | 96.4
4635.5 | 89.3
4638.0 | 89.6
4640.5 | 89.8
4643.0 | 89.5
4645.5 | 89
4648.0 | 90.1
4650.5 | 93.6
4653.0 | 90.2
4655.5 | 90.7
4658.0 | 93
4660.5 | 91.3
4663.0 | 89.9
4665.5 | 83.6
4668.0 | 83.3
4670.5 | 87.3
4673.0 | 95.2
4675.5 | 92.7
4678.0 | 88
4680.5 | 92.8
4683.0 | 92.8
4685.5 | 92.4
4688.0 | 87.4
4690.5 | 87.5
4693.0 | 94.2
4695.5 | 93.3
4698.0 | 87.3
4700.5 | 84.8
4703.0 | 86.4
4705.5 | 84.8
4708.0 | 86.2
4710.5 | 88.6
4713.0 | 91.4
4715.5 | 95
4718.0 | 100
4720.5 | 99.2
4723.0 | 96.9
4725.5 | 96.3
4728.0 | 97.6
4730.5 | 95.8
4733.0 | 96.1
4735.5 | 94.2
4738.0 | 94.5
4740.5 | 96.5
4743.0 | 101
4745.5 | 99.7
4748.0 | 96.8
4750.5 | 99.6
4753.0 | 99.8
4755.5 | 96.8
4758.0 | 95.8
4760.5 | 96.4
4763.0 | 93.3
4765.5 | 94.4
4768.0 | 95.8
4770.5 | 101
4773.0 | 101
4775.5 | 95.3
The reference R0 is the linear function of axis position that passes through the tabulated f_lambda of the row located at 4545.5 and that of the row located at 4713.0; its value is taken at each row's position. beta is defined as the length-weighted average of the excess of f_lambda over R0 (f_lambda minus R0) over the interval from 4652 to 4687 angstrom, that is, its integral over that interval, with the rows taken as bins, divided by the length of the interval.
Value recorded 1.1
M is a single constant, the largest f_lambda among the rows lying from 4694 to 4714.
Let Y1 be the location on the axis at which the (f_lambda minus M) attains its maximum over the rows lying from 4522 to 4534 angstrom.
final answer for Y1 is 4523.0 angstrom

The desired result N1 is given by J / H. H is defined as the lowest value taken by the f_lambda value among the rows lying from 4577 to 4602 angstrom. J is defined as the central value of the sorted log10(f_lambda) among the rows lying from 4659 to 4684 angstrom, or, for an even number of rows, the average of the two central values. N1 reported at 0.0217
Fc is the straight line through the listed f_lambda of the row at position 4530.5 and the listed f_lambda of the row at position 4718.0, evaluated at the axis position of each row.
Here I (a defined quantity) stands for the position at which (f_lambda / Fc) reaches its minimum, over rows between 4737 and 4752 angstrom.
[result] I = 4738.0 angstrom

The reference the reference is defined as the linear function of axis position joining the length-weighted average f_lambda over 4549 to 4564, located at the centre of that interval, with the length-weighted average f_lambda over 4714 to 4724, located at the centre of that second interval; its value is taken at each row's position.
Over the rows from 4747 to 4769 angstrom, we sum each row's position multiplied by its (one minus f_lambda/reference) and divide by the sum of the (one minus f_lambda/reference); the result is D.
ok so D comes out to 4761.9 angstrom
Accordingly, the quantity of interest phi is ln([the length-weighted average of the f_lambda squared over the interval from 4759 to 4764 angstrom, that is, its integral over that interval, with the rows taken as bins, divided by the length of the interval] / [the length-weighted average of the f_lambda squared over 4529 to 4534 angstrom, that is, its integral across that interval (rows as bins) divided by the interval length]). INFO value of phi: 0.32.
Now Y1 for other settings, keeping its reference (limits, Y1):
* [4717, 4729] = 4718.0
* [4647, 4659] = 4650.5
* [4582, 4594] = 4585.5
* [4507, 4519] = 4508.0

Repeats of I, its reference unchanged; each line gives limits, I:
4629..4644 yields 4643.0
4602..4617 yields 4610.5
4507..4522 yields 4520.5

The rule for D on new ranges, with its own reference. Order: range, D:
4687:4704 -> 4696.3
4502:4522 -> 4504.1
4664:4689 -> 4674.8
